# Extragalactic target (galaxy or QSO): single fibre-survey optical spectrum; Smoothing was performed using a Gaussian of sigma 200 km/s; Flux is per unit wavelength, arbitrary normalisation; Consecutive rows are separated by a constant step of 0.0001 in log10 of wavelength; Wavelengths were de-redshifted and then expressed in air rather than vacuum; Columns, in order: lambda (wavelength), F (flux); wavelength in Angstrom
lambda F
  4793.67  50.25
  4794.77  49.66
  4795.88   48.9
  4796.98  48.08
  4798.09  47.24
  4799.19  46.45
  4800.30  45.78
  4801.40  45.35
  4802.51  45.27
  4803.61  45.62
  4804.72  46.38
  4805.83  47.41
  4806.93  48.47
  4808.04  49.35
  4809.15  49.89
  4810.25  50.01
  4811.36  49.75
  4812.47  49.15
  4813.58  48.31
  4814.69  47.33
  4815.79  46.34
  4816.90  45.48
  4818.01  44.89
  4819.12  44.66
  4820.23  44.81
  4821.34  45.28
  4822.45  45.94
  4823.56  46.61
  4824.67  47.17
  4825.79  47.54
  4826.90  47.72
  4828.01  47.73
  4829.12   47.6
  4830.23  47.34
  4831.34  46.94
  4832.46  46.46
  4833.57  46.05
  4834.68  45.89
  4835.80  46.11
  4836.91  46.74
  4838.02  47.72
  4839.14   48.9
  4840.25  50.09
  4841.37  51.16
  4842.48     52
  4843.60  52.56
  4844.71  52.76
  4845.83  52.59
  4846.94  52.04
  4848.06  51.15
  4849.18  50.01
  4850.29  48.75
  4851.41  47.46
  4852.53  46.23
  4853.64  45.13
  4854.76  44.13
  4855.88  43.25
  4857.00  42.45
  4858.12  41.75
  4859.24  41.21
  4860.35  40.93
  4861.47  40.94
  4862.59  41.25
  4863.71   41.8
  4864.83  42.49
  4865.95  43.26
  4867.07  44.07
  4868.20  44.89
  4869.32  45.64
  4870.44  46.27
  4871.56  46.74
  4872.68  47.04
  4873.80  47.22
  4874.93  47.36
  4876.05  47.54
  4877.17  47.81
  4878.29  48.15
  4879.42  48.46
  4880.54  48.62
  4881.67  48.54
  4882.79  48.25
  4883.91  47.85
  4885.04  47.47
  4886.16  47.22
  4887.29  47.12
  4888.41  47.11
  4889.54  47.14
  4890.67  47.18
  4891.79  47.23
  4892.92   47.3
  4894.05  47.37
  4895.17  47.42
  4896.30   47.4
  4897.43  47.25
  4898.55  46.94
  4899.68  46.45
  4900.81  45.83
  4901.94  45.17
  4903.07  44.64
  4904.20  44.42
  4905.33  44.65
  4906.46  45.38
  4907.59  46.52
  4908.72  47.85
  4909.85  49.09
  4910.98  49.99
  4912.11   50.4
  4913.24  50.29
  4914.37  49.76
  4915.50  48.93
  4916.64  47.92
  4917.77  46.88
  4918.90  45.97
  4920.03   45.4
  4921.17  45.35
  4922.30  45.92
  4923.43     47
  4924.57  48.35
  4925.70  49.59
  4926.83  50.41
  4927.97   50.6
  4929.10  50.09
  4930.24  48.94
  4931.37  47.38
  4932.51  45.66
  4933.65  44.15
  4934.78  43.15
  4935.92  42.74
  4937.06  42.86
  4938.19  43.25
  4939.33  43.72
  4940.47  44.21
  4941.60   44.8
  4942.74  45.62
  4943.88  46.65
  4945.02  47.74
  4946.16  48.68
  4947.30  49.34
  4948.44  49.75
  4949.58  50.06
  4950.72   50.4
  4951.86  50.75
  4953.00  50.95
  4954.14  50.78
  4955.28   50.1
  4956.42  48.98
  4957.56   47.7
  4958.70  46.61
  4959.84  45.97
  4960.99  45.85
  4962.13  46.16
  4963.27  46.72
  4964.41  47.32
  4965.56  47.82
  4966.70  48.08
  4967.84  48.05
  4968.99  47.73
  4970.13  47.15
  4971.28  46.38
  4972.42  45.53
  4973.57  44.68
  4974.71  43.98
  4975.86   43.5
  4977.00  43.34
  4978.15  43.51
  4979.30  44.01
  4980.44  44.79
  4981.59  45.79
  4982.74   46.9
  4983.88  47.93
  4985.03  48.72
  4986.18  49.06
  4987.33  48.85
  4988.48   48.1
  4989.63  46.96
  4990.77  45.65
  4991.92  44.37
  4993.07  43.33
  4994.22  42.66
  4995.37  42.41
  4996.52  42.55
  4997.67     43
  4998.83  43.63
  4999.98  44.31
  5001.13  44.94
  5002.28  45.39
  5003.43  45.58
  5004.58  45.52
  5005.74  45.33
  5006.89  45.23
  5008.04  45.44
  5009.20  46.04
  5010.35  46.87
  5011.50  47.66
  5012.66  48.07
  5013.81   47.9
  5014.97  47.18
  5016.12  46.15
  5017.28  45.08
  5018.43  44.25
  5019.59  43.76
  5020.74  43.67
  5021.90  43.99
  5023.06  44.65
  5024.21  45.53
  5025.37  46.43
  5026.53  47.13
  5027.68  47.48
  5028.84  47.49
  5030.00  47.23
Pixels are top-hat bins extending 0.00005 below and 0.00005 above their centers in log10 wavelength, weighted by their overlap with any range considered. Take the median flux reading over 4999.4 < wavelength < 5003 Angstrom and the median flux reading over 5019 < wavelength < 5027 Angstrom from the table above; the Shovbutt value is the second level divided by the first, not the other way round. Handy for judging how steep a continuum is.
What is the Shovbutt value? 0.99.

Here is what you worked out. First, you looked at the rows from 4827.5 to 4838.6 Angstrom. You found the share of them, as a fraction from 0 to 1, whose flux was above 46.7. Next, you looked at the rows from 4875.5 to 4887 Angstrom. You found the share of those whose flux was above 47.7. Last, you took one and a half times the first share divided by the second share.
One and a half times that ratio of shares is 1.3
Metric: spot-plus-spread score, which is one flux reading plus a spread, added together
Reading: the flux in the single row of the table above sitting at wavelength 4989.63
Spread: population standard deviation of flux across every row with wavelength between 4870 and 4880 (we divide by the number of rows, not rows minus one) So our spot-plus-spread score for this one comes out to 47.6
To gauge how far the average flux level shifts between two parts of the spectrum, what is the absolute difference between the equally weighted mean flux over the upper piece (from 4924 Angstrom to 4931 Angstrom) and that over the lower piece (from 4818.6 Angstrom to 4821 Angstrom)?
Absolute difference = 4.9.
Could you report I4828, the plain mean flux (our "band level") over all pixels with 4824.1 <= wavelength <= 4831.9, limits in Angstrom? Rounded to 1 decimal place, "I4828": 47.4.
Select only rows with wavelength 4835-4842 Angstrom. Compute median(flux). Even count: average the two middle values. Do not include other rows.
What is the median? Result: 48.3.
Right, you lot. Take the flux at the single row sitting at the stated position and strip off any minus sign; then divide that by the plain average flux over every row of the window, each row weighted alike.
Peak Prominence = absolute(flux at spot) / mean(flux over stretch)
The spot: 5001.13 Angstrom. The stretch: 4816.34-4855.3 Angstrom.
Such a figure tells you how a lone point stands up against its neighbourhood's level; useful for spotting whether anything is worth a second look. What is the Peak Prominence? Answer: 0.94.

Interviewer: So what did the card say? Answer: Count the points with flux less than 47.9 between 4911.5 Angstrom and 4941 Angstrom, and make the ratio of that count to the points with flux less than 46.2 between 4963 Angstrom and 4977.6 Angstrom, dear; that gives 3.0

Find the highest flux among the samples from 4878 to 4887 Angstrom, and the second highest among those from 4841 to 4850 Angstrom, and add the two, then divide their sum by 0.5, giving 202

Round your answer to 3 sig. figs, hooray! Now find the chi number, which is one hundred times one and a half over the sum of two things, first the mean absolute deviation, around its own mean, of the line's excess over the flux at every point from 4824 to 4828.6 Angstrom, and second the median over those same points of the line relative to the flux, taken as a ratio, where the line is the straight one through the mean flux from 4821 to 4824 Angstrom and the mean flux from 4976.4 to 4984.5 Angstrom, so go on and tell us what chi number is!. 130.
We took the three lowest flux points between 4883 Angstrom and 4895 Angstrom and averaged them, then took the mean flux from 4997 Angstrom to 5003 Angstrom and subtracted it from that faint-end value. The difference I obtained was 2.9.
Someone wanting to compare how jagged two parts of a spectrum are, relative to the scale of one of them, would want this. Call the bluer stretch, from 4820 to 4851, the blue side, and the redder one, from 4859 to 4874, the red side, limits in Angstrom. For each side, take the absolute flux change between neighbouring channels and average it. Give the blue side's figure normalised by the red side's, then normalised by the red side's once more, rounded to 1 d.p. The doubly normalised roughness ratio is 2.3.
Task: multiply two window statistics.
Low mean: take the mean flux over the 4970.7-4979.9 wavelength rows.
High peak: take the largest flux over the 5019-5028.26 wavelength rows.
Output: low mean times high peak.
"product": 2107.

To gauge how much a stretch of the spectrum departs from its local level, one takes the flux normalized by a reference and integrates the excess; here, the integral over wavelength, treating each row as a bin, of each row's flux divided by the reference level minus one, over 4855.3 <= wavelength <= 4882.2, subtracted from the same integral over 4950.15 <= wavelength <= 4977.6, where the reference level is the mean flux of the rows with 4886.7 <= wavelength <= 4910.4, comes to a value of 1.4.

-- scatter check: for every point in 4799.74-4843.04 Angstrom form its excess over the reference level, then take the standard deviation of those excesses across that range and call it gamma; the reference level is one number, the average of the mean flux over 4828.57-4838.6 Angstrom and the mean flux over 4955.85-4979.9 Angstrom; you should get 1.8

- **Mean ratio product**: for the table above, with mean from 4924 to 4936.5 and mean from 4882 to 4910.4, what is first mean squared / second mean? 47.9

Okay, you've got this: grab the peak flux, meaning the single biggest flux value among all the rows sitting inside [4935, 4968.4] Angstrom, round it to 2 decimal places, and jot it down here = 50.95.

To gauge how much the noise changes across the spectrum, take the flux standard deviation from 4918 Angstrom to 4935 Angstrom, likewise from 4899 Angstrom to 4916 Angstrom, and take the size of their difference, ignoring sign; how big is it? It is 0.09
